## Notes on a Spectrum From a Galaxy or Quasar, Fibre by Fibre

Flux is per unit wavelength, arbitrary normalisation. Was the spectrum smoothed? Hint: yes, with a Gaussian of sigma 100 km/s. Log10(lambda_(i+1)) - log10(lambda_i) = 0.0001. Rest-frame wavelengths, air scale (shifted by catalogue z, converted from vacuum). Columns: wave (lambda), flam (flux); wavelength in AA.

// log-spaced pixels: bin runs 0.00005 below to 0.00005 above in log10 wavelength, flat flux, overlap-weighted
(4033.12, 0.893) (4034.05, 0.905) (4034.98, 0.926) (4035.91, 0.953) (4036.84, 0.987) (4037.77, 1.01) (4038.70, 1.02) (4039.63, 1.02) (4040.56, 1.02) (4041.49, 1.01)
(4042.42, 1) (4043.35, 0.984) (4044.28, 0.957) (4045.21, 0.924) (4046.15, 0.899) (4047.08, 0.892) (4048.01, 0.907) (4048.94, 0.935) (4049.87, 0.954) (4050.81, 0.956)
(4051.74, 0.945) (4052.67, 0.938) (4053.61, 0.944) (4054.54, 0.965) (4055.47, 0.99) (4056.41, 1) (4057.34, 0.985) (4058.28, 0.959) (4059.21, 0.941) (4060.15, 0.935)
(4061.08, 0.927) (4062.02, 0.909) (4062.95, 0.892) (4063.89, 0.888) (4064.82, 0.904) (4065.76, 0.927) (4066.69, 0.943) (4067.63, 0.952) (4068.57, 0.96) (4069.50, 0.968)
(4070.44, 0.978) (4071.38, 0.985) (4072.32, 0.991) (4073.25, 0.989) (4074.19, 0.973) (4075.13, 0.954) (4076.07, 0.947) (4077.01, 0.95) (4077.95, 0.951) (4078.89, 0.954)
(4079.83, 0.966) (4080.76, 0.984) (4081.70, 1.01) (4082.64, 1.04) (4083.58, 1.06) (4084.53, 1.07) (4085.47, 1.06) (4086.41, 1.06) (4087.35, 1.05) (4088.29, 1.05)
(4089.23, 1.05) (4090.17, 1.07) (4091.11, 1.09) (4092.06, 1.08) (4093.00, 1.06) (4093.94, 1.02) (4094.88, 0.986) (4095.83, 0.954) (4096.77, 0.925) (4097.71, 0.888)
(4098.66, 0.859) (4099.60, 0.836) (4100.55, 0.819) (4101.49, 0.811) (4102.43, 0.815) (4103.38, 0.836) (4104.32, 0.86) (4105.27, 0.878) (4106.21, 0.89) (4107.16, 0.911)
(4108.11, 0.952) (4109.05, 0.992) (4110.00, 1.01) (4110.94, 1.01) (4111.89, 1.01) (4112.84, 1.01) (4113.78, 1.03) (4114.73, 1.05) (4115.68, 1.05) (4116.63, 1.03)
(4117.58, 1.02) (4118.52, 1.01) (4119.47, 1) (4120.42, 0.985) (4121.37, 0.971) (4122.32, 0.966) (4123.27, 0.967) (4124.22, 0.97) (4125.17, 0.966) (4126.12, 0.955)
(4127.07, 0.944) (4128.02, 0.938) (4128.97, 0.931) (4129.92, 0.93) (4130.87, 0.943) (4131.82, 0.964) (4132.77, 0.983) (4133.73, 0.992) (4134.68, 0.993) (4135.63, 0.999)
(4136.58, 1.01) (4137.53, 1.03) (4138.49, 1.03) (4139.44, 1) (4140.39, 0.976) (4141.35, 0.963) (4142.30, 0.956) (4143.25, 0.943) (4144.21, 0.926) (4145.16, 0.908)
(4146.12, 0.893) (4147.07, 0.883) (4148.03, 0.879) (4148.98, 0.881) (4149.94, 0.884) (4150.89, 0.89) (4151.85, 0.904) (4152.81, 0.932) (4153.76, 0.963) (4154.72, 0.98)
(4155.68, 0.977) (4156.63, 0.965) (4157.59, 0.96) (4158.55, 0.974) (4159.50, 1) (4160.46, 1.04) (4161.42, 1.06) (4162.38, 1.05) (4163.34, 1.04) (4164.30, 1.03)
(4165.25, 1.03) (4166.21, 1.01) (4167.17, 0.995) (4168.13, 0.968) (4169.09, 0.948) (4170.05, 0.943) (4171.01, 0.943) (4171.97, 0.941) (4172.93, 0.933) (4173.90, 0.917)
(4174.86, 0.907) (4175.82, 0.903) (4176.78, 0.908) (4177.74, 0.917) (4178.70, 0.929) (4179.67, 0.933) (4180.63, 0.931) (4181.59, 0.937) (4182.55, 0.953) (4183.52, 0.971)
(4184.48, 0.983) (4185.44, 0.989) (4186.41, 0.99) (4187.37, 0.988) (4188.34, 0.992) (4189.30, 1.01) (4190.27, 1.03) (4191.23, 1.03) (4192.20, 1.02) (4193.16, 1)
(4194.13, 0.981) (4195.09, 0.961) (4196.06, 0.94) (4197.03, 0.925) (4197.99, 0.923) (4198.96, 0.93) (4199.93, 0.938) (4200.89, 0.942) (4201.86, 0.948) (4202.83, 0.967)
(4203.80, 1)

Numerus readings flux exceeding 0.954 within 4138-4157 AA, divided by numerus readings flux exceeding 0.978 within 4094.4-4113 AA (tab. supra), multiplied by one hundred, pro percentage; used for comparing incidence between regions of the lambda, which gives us 150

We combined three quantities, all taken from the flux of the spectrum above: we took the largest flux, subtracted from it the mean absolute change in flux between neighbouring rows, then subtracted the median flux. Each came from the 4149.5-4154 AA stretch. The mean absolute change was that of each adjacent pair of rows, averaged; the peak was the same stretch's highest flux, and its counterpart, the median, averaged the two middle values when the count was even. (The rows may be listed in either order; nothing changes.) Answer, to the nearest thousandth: 0.039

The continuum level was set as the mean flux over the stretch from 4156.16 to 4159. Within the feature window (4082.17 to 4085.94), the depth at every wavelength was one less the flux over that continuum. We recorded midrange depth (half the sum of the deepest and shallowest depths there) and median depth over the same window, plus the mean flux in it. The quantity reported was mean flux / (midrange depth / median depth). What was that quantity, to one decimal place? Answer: 1.1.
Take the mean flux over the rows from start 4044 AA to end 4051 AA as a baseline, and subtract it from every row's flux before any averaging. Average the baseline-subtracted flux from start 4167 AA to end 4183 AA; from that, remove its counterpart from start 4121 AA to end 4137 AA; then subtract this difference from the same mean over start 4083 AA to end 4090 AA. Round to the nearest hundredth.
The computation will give 0.16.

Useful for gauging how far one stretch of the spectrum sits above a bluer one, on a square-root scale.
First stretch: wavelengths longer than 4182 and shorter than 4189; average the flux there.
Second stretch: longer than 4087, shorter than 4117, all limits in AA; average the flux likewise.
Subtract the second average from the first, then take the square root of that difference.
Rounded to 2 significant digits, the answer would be 0.13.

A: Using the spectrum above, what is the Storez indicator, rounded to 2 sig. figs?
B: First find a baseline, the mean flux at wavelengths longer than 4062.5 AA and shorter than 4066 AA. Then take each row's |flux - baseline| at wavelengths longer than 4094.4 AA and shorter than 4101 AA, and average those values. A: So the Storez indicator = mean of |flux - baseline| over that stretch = 0.052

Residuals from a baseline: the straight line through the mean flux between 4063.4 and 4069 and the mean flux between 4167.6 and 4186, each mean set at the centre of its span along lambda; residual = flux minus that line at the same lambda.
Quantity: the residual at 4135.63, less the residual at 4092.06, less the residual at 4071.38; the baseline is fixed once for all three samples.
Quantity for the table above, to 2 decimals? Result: -0.14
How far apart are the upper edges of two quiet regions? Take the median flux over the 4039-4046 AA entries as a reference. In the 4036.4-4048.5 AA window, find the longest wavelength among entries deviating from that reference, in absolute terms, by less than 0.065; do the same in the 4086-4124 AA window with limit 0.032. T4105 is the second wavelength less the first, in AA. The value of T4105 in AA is 77.1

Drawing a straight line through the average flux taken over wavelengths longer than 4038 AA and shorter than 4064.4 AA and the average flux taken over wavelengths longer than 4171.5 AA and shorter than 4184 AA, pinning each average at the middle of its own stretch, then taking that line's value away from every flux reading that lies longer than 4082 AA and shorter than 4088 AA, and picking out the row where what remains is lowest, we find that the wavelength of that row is 4082.64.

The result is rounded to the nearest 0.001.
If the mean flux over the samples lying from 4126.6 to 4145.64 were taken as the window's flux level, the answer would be 0.968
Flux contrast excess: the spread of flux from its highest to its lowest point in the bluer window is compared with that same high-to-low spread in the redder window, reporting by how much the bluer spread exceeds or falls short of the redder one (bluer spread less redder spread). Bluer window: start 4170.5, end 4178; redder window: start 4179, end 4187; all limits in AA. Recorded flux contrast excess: -0.019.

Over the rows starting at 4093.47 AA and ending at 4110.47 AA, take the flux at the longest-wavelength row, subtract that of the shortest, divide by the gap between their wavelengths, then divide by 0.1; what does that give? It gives -0.006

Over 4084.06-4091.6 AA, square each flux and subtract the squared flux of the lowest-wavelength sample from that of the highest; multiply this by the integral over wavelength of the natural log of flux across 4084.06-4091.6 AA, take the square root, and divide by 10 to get 0.014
